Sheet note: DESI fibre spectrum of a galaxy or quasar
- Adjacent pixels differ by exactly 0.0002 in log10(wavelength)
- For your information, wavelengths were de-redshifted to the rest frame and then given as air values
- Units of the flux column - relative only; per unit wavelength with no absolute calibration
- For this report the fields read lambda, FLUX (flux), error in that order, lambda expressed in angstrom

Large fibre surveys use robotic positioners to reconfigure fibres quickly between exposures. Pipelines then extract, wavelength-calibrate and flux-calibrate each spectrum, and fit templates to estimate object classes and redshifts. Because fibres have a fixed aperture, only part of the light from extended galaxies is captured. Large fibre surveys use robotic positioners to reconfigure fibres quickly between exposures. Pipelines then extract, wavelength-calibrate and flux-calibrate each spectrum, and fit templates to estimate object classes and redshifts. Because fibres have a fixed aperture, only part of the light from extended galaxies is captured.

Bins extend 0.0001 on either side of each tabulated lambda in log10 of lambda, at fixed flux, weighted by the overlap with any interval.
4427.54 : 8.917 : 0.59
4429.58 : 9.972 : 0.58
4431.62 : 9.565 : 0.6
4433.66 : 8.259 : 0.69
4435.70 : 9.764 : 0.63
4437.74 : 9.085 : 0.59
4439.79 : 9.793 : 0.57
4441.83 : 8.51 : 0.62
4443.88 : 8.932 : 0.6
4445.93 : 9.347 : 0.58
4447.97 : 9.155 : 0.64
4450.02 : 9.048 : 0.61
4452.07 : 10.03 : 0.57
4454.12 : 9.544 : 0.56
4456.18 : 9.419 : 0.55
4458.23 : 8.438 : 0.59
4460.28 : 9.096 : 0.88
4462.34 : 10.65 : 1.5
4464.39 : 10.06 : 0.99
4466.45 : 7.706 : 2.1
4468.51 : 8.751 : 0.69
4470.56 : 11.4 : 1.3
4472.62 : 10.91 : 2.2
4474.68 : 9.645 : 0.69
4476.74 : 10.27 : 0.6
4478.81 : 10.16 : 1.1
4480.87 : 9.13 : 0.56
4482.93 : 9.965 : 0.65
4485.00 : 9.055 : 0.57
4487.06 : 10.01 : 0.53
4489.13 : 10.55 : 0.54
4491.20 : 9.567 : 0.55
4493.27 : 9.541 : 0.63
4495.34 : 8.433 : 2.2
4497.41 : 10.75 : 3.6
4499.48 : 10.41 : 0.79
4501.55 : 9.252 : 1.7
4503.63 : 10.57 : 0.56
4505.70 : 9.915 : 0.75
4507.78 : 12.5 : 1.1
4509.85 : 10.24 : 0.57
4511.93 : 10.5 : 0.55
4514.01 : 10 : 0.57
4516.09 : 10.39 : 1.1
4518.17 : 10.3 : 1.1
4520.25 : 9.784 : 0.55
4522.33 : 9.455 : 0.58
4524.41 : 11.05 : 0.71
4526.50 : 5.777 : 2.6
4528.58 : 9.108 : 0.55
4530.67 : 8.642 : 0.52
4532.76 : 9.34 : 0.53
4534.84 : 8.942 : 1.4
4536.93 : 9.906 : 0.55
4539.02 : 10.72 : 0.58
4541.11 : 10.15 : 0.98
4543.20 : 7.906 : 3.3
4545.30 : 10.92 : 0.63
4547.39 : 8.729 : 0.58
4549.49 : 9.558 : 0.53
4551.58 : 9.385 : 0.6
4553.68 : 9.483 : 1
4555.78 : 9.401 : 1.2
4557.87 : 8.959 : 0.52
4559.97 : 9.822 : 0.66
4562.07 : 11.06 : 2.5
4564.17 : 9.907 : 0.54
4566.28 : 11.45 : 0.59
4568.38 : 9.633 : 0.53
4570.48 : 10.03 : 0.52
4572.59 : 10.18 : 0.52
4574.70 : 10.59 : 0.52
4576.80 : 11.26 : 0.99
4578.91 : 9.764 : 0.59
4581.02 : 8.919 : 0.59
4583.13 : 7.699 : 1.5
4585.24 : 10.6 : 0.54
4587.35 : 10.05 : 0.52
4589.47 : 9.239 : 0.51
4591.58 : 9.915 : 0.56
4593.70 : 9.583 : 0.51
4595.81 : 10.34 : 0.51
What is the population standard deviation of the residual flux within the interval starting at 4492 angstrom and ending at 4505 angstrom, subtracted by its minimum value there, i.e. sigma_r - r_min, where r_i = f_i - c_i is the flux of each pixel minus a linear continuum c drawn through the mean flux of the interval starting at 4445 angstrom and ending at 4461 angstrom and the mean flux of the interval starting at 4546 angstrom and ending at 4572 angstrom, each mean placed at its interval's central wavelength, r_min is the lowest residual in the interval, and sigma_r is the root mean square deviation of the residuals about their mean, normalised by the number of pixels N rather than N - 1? 2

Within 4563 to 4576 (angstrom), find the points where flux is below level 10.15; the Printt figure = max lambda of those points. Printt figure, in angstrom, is 4570.48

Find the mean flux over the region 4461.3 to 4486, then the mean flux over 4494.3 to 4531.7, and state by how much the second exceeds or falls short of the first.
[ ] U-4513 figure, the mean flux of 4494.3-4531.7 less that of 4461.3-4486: 0.0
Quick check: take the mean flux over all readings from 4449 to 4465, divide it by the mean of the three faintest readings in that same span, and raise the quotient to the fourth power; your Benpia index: 1.3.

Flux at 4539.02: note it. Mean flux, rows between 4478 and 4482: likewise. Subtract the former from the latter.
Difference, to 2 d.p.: -1.08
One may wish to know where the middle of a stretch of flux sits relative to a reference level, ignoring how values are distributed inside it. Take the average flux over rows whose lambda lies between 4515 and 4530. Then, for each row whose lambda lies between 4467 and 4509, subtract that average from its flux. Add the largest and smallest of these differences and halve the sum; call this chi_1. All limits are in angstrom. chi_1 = 1.1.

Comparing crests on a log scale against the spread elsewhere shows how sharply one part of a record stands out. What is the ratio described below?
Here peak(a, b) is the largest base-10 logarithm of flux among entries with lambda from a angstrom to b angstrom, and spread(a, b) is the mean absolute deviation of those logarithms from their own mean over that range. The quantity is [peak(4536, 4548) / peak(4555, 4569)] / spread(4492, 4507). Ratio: 33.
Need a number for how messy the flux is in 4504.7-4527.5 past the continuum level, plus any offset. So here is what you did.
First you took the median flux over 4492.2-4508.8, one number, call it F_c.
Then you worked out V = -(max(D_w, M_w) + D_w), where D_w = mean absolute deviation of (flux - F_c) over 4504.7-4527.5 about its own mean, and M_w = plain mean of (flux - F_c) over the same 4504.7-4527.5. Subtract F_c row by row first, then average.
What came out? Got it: -1.8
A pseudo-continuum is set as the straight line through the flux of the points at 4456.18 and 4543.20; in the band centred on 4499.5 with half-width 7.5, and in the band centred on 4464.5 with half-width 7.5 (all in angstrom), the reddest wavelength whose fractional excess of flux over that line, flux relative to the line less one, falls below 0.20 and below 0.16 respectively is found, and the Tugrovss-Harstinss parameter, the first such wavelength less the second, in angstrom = 37.2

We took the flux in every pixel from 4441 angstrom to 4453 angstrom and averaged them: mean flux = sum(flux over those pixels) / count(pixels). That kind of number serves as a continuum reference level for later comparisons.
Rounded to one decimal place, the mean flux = 9.2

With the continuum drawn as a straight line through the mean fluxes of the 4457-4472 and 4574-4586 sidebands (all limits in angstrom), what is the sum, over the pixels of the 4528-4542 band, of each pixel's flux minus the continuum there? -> -0.8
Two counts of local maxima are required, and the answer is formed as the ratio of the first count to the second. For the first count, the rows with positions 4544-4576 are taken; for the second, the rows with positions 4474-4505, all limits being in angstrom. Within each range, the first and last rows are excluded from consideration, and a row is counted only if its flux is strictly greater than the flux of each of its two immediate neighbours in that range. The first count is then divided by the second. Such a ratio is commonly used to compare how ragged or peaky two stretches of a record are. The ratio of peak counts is 1.00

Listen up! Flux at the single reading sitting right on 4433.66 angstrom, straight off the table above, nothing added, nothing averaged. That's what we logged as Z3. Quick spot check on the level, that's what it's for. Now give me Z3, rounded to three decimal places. 8.259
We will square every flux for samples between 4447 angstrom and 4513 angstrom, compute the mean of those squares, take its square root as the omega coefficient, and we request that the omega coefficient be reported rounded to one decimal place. 9.9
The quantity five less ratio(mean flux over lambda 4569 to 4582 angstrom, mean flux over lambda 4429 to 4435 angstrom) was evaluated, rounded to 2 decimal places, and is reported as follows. 3.91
